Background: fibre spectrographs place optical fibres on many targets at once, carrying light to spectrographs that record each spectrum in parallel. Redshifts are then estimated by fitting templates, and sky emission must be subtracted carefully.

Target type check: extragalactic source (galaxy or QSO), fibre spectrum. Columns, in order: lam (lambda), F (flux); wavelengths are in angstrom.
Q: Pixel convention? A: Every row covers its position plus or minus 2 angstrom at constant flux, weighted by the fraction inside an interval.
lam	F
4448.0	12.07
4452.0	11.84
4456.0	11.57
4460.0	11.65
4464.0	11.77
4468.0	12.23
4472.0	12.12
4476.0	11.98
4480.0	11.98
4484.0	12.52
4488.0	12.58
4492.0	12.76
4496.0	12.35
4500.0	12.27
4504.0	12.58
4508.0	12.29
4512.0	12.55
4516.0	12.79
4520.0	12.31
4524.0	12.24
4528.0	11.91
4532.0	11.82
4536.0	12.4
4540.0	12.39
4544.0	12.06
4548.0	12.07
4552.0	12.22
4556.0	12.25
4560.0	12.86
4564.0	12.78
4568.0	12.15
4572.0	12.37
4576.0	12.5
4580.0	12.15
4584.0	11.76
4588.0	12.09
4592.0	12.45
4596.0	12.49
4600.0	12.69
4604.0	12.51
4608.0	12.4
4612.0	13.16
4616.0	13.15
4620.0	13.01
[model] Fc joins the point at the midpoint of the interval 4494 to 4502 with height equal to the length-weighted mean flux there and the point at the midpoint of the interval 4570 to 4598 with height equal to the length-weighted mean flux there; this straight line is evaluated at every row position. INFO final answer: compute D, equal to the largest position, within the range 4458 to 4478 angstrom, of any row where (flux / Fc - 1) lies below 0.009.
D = 4476.0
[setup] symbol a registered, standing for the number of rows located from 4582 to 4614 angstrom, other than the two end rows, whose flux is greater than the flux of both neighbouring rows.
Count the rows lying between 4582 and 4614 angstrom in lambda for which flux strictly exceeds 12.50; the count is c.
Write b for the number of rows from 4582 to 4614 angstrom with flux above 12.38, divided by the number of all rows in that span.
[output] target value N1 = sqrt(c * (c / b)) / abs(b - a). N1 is 14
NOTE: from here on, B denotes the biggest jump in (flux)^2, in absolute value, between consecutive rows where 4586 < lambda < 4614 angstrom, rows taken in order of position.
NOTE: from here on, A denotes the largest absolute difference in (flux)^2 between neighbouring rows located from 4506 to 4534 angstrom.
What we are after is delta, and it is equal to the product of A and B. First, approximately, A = 12.0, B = 19.4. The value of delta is 234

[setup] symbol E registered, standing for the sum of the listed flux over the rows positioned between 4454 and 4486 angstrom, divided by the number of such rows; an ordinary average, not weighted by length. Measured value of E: 12.0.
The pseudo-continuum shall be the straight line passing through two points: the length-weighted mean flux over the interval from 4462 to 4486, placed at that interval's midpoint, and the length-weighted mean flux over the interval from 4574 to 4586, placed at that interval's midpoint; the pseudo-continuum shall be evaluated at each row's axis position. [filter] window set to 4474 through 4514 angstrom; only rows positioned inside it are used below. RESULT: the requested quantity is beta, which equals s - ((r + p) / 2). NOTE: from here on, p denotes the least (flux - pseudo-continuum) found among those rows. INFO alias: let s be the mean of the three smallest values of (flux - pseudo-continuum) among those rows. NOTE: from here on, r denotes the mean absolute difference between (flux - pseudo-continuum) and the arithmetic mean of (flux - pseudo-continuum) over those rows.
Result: -0.072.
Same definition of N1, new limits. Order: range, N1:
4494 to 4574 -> 2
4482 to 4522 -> 3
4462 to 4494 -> 8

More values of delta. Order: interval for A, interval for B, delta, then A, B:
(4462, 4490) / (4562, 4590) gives 208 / 13.2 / 15.7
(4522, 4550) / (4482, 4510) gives 145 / 14.0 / 10.3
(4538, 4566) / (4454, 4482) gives 169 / 15.3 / 11.0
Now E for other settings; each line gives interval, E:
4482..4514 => 12.5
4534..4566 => 12.4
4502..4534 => 12.3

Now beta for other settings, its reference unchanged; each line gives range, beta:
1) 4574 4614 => -0.076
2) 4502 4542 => -0.086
